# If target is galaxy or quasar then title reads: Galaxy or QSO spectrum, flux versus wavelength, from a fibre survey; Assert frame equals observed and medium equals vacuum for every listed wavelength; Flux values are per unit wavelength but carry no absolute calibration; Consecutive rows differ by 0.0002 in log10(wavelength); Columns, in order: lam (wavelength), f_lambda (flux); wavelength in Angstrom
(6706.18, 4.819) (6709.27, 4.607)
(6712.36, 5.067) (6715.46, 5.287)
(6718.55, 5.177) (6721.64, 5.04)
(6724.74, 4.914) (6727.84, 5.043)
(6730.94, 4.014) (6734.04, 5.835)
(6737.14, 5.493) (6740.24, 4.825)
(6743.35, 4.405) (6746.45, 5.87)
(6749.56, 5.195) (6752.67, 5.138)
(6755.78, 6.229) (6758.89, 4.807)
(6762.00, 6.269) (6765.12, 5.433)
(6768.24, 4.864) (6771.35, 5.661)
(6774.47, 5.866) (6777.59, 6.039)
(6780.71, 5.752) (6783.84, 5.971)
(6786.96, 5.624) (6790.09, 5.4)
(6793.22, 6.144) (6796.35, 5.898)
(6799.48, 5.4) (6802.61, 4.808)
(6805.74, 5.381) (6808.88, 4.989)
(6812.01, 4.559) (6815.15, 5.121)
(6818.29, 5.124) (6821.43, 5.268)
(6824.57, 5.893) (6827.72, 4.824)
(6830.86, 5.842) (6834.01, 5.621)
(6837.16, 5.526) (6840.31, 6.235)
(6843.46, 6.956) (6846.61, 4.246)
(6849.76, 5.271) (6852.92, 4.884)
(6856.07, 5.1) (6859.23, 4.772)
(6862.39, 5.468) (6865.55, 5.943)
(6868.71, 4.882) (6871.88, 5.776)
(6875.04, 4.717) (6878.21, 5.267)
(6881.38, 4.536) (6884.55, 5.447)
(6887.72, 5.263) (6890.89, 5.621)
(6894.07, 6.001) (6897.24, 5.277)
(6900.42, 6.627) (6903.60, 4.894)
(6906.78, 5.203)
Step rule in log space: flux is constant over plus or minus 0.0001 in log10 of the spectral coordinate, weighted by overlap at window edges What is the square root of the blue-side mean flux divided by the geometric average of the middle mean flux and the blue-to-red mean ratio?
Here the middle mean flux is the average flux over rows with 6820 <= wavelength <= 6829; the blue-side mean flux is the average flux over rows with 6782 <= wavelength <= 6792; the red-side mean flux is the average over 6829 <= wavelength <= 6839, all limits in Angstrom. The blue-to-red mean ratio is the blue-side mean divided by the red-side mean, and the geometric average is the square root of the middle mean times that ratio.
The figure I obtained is 1.57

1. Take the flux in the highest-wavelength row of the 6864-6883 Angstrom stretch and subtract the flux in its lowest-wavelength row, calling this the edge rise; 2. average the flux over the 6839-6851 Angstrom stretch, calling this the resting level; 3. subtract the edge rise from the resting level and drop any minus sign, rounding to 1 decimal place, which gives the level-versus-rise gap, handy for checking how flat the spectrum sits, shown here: 7.1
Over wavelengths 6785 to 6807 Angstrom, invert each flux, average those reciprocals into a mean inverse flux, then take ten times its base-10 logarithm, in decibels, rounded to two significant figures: -7.4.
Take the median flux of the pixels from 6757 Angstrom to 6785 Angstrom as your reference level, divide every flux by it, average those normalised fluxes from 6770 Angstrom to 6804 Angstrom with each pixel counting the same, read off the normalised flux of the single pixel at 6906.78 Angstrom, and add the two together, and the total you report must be 1.89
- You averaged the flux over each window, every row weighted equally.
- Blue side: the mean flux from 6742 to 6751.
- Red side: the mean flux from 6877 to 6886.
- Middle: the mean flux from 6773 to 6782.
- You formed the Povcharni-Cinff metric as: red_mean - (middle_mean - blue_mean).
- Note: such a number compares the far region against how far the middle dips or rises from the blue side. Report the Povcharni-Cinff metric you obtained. 4.35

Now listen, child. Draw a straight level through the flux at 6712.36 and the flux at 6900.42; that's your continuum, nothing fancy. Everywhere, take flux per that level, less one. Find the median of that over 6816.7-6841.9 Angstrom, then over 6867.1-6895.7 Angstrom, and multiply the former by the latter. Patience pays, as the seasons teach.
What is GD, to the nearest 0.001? 0.015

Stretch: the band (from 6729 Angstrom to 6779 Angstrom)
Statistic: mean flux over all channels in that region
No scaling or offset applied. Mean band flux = 5.37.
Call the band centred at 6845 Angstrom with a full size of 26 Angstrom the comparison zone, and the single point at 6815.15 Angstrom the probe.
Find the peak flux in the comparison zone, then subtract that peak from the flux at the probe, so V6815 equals -1.8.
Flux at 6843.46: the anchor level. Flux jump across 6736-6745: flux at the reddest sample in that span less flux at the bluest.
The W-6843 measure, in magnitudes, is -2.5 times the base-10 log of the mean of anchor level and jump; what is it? -1.17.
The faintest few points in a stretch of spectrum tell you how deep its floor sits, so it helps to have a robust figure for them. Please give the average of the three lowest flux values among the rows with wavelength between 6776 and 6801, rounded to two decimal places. 5.47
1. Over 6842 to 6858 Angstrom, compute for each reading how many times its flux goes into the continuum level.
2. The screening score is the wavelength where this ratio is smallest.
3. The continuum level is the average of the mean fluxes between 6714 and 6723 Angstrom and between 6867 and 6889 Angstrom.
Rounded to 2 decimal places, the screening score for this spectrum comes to 6843.46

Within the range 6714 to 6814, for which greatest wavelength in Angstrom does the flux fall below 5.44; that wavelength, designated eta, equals 6812.01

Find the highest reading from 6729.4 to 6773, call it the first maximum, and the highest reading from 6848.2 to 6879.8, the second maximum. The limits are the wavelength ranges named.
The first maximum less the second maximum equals 0.326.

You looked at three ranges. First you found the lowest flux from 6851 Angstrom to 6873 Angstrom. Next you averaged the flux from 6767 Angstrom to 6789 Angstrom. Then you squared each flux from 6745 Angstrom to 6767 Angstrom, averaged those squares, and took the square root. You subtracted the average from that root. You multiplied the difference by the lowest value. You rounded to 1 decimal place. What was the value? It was -0.5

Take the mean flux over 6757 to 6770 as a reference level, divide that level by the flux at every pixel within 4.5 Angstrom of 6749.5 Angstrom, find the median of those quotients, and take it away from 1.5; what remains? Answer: 0.47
